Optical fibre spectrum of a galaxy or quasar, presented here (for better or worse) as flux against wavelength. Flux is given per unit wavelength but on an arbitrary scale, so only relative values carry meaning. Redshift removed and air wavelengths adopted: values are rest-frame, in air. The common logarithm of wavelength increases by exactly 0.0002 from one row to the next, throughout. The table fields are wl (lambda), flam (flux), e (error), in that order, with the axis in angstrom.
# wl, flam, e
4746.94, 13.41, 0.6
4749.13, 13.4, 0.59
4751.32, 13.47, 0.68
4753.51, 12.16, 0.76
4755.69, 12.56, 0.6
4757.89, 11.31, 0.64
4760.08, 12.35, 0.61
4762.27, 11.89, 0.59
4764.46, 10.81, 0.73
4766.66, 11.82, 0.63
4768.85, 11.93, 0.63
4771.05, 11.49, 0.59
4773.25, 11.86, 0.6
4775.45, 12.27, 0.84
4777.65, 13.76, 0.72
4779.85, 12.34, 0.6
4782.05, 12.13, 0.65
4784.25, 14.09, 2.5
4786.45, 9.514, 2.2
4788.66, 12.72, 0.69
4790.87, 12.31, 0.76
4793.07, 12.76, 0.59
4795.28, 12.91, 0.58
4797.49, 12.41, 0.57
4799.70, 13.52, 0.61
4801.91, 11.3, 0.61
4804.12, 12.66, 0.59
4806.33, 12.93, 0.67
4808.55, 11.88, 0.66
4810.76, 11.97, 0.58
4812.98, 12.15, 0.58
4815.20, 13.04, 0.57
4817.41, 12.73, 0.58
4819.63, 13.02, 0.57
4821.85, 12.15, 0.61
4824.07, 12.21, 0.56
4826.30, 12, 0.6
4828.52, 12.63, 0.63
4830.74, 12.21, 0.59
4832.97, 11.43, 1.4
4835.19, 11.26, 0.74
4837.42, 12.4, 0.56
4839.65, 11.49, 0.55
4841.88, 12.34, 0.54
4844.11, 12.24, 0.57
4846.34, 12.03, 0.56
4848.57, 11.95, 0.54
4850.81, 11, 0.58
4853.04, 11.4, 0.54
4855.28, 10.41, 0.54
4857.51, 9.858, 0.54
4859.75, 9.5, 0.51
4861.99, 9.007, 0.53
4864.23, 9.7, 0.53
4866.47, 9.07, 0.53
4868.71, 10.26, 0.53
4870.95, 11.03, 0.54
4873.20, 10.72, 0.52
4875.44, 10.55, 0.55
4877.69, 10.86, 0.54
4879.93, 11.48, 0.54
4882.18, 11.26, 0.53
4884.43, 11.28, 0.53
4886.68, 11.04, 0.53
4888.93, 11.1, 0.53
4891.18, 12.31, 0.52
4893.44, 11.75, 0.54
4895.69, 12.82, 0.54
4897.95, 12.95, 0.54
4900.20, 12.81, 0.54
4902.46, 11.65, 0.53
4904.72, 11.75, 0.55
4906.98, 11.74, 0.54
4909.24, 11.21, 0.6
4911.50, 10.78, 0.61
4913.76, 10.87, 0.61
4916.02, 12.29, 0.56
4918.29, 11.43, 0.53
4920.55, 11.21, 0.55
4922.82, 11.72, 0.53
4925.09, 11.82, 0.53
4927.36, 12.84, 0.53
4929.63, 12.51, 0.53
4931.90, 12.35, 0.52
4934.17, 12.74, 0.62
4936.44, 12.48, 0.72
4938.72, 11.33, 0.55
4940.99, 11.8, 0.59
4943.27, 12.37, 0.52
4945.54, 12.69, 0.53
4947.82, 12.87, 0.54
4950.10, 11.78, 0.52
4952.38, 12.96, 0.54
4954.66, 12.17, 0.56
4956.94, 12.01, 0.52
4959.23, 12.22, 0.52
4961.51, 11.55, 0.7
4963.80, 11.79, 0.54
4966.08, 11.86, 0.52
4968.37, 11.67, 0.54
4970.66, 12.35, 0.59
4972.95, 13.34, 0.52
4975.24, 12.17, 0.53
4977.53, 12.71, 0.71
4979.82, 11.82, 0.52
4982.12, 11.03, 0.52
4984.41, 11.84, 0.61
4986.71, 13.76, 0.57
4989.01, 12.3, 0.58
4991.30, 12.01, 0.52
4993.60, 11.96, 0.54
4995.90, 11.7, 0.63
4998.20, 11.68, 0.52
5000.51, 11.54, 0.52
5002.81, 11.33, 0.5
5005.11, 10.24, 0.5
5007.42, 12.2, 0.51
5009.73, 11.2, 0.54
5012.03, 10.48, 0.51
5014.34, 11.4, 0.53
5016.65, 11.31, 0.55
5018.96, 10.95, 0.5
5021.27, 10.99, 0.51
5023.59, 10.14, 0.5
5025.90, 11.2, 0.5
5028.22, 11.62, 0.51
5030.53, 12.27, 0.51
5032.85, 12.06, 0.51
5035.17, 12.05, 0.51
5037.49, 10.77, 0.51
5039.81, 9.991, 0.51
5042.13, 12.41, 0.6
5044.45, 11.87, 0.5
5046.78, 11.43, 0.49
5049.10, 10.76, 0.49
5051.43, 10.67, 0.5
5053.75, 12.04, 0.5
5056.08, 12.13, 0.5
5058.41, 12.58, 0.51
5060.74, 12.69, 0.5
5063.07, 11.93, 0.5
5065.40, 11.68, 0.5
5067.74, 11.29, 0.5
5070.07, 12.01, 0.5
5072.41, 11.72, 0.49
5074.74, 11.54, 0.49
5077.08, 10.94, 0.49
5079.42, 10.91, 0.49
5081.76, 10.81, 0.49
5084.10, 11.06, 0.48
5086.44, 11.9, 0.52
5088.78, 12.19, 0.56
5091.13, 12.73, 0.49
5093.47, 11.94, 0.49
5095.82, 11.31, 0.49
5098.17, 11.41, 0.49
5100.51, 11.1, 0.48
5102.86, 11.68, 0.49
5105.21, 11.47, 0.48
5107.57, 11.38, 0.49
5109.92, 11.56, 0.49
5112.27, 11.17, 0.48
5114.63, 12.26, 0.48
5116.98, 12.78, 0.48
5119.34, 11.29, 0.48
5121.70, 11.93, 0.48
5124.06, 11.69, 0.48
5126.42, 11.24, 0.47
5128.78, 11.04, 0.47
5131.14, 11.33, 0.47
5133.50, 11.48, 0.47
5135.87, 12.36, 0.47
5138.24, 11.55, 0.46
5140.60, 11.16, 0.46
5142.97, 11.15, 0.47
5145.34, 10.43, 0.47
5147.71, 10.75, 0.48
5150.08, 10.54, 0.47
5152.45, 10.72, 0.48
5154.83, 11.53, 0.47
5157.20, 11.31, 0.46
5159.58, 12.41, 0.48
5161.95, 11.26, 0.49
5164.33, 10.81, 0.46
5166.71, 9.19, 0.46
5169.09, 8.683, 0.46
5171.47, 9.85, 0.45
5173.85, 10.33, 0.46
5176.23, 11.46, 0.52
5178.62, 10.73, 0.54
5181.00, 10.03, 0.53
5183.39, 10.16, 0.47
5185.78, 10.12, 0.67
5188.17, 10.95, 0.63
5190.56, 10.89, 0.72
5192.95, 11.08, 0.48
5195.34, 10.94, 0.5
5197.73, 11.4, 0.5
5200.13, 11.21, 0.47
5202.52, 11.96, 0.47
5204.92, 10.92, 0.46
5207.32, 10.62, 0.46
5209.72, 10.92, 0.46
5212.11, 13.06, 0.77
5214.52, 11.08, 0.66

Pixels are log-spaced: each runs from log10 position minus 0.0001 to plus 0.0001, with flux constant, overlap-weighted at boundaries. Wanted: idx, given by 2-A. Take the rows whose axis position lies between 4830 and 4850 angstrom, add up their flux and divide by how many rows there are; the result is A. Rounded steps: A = 11.9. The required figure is -9.9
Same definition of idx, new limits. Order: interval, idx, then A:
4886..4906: -10.0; 12.0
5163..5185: -8.1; 10.1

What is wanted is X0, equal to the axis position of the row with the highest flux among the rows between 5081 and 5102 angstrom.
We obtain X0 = 5091.13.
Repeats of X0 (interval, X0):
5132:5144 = 5135.87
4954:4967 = 4959.23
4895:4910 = 4897.95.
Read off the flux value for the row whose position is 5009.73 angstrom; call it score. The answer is 11.2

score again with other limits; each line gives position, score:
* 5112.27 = 11.17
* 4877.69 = 10.86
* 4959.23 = 12.22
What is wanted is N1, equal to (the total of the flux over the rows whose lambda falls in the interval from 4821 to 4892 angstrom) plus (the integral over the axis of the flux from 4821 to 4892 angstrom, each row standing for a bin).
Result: 1152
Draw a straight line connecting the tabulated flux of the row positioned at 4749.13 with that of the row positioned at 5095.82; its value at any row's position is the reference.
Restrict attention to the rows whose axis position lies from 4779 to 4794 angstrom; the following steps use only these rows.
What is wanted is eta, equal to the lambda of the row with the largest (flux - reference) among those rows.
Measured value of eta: 4784.25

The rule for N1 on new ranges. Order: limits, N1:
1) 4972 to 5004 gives 556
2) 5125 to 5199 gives 1141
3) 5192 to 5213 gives 340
